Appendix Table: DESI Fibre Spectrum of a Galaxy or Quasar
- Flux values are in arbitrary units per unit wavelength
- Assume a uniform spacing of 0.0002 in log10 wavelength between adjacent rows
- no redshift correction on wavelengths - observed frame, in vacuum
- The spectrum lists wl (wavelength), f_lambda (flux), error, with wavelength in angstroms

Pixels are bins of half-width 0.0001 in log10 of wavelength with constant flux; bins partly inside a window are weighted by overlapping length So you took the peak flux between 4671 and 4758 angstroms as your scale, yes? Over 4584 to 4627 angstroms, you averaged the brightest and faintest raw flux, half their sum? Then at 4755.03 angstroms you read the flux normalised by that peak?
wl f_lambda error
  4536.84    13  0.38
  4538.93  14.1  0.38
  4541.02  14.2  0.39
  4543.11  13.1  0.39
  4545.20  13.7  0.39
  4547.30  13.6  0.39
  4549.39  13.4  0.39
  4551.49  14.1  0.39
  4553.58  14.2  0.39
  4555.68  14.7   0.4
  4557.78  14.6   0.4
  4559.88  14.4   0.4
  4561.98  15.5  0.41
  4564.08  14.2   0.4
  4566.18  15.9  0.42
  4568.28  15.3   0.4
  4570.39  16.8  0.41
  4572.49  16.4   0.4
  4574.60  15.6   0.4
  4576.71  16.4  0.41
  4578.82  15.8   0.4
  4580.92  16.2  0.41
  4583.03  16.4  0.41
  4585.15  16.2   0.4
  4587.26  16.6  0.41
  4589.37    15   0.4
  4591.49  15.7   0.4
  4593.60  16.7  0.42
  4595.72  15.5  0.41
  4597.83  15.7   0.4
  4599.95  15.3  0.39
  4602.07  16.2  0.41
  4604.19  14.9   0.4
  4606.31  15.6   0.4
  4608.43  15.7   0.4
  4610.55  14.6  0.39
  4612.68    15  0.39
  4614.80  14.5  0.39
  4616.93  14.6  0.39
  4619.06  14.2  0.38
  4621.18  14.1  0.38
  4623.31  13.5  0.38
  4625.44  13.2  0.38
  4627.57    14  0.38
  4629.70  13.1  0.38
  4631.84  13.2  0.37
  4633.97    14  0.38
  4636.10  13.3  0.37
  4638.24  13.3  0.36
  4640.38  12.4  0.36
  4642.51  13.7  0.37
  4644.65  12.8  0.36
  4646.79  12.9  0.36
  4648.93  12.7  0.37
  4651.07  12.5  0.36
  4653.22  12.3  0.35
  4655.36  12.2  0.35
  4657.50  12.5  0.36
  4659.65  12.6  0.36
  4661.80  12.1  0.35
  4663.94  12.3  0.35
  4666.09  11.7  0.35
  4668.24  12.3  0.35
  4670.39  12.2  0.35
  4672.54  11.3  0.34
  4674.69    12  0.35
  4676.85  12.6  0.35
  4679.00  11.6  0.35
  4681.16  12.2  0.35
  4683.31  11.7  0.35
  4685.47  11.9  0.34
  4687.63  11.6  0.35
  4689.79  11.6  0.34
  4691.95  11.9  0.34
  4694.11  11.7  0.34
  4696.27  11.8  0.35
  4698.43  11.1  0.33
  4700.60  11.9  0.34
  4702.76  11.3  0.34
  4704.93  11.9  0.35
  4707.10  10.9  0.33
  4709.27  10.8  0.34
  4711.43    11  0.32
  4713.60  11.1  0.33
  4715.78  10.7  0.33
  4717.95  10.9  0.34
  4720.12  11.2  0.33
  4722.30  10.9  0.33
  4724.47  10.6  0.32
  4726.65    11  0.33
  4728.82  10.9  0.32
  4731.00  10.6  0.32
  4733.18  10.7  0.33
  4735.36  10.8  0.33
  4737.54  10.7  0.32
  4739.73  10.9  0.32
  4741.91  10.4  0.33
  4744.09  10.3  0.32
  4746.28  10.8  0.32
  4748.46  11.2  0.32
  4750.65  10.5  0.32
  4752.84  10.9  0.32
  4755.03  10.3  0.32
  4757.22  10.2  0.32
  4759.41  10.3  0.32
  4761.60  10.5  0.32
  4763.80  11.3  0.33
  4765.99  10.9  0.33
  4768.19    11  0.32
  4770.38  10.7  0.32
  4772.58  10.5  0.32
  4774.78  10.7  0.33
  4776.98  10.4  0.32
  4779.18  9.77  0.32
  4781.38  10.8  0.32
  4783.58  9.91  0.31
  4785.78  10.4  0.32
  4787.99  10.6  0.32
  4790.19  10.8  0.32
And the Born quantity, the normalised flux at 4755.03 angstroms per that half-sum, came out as 0.055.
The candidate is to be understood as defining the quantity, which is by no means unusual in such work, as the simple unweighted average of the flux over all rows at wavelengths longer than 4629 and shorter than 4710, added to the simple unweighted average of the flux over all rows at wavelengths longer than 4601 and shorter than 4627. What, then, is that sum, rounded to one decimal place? 26.9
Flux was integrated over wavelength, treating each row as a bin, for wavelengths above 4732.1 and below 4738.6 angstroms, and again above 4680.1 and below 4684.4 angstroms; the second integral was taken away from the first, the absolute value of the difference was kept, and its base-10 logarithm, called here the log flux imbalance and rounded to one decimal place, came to 1.3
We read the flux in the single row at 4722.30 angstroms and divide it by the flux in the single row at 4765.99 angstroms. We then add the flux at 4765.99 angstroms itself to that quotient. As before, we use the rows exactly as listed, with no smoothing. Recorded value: 11.9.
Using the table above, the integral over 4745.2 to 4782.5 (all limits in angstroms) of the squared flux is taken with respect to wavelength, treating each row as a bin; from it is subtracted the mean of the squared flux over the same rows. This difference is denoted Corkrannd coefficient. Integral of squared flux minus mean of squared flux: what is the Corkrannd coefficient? 4109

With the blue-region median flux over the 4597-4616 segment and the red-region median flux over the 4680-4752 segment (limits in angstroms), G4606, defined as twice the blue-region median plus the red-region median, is 42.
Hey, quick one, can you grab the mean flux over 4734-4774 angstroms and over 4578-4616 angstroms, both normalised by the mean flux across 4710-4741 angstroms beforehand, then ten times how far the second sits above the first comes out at 4.6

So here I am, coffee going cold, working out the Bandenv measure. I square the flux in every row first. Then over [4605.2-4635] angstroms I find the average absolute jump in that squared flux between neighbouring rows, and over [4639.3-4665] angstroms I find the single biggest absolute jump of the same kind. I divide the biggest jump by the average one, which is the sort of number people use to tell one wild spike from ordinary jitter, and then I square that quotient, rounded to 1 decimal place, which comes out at 6.3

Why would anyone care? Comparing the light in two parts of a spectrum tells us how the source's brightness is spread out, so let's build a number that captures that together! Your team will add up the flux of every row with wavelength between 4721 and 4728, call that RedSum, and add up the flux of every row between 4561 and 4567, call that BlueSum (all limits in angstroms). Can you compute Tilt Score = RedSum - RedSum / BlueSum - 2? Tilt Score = 29.8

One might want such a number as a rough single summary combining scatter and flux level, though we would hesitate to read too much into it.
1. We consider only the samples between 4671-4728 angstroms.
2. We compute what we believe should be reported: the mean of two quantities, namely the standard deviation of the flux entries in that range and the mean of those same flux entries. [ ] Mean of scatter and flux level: 6.0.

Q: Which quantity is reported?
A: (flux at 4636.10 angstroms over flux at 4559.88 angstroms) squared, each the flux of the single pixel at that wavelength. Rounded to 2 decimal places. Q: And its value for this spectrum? 0.85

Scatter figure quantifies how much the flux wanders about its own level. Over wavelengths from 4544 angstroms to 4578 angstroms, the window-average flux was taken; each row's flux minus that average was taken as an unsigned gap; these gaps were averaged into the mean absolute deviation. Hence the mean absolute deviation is 0.93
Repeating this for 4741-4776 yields 0.28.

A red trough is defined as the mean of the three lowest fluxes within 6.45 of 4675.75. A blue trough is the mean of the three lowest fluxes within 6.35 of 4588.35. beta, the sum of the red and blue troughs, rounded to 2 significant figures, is 27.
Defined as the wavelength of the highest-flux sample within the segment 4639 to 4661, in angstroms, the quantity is 4642.51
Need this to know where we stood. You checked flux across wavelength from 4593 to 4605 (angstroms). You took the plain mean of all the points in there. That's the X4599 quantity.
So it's 15.7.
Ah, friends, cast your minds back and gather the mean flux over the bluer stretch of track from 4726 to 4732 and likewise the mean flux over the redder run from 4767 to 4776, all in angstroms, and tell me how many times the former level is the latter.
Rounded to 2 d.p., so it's 1.01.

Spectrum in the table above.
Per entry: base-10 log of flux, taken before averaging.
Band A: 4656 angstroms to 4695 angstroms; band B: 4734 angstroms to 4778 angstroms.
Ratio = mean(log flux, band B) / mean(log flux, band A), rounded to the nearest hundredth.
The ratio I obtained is 0.95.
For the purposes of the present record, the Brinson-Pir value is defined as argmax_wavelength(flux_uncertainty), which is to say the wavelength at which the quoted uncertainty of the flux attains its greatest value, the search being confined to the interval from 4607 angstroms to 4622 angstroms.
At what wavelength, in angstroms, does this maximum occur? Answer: 4608.43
